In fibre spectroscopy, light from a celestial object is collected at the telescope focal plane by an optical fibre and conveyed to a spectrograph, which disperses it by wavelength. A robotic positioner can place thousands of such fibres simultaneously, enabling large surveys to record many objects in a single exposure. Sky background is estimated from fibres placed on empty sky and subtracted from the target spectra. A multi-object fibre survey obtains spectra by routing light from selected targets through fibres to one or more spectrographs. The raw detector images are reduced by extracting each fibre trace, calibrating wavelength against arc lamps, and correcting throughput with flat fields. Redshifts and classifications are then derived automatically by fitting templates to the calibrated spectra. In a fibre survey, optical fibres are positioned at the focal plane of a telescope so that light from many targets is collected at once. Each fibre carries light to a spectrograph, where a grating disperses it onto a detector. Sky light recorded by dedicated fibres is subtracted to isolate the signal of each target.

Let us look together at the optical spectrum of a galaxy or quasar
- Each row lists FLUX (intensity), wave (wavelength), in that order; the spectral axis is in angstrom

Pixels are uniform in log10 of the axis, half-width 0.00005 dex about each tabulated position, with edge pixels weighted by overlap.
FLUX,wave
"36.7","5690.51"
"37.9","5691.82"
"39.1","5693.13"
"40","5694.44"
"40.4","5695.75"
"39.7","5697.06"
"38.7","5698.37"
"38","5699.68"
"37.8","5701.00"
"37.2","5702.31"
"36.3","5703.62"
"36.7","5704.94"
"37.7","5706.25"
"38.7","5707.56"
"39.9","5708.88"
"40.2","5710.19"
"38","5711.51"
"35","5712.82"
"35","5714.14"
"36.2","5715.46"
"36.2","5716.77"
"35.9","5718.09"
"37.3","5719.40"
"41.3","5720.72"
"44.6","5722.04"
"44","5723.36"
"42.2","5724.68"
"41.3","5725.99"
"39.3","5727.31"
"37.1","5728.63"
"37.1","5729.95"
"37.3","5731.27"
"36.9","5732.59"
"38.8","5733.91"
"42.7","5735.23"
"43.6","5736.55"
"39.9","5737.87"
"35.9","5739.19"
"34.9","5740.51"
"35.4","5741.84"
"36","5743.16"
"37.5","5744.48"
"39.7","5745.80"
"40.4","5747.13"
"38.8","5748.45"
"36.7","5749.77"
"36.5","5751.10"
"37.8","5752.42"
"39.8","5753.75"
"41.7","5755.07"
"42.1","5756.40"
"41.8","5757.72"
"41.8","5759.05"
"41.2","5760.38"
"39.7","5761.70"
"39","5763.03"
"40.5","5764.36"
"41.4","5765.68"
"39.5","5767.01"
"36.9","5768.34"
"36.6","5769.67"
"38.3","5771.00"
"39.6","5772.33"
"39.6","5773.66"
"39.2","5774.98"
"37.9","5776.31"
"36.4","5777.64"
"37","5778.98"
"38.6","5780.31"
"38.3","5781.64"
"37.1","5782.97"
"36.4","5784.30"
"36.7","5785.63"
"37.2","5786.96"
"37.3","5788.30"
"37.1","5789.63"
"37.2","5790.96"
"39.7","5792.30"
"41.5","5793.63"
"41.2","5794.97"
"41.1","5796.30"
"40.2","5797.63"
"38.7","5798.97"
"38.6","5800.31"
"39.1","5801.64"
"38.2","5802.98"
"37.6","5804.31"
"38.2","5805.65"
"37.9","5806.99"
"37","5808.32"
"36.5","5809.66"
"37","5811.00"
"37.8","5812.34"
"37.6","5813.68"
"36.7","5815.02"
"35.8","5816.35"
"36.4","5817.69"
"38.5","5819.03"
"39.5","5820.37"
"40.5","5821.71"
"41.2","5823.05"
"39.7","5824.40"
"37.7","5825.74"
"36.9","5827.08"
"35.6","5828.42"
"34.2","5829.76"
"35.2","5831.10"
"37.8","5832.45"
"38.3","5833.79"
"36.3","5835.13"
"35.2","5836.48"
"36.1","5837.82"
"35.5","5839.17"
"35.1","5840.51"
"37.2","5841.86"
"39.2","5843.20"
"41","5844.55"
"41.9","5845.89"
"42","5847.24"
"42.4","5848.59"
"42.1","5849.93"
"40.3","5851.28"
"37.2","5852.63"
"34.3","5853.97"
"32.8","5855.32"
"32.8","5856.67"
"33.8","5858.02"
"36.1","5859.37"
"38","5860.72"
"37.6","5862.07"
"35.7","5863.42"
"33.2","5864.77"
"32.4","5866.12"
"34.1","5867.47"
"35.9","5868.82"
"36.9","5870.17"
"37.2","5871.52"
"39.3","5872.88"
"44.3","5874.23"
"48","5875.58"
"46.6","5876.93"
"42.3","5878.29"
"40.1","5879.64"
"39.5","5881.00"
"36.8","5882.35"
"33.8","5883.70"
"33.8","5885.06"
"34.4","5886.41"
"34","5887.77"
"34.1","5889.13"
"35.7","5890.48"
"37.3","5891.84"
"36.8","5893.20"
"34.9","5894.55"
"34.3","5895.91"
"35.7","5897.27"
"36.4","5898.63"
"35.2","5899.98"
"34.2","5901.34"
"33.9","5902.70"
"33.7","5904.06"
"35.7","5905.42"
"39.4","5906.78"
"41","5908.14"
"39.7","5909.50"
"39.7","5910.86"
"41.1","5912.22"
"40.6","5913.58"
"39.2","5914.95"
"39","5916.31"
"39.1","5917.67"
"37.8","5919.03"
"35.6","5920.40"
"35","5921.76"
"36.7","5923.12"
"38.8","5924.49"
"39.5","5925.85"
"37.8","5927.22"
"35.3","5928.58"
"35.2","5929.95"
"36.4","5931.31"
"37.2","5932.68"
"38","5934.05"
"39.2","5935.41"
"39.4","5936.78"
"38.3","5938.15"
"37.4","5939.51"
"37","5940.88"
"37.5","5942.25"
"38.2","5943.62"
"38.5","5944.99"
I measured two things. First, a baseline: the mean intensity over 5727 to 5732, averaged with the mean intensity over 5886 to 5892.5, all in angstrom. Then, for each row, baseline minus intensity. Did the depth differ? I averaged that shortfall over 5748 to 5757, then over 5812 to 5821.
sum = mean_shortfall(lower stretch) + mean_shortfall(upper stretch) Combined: -4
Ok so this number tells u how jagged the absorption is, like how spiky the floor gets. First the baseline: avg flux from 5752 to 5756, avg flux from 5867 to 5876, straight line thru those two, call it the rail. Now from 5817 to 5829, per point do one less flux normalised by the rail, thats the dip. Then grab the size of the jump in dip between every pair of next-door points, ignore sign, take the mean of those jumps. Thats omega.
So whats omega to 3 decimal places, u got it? 0.033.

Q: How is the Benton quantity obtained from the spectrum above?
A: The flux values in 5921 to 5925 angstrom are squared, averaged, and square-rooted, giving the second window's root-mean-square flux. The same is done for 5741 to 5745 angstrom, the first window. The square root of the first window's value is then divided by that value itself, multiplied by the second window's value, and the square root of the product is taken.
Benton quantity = 2.47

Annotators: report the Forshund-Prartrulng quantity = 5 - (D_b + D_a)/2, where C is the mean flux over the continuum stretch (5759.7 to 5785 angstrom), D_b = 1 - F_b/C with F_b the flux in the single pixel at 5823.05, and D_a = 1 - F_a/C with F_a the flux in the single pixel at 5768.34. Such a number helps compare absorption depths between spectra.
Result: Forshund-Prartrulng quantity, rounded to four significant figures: 5.012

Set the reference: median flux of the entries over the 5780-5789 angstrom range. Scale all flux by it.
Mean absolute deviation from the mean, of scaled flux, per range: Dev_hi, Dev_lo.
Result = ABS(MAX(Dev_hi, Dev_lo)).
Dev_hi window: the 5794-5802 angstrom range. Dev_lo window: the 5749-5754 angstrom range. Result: 0.030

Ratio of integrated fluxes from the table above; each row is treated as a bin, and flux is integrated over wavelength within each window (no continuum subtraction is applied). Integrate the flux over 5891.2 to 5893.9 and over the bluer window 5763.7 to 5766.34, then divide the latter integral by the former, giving 1.08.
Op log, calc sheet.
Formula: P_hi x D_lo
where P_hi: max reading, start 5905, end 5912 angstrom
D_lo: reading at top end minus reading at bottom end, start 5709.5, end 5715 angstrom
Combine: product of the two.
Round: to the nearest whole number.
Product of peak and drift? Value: -213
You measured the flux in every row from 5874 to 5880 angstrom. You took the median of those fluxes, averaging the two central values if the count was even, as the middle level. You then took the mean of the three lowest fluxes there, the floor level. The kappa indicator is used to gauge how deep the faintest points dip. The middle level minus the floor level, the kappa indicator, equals 2.1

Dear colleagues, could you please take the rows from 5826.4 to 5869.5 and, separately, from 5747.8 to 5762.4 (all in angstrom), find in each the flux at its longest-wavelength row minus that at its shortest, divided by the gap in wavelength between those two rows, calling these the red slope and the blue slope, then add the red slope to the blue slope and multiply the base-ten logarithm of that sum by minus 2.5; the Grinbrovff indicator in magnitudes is 3.4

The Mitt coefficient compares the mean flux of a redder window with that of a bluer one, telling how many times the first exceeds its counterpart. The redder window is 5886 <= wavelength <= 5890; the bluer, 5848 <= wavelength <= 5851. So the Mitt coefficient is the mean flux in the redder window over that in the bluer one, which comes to 0.81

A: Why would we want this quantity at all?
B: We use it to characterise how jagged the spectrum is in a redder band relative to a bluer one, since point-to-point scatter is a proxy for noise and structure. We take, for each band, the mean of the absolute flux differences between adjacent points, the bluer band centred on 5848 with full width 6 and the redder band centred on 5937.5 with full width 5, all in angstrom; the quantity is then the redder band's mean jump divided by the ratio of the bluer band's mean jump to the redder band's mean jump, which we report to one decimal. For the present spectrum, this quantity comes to 2.0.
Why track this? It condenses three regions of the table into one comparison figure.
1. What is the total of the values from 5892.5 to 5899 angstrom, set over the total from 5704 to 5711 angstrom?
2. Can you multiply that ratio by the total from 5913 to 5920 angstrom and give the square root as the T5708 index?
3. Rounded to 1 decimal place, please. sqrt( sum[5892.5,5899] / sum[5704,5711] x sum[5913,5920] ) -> 13.4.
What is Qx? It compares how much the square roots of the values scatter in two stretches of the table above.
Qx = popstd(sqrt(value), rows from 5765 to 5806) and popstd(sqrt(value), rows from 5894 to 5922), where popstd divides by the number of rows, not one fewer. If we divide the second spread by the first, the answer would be 1.69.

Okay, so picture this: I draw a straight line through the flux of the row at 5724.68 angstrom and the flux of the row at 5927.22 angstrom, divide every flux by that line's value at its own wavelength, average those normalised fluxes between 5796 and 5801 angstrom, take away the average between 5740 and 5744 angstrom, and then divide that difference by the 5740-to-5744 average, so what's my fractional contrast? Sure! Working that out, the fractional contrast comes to 0.15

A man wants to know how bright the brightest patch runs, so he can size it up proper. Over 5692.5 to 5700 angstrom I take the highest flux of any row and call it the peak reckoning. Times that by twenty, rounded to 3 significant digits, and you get 808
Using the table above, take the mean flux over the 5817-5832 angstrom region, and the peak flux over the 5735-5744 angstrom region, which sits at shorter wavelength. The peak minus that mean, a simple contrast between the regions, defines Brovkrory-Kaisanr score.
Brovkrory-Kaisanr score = 6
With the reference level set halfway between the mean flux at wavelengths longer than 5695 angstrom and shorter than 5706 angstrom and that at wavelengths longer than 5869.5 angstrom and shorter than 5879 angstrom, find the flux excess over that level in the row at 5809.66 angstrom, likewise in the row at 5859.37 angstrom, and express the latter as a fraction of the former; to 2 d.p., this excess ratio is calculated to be 1.11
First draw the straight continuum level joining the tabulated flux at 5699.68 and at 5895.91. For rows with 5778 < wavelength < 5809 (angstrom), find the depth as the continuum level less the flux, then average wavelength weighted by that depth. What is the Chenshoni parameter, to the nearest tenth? 5795.8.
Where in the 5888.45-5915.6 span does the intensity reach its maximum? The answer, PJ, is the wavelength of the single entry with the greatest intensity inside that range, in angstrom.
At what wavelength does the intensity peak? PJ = 5912.22 angstrom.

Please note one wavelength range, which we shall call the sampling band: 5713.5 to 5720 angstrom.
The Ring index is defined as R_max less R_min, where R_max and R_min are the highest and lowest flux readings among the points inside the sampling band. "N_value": 2.3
